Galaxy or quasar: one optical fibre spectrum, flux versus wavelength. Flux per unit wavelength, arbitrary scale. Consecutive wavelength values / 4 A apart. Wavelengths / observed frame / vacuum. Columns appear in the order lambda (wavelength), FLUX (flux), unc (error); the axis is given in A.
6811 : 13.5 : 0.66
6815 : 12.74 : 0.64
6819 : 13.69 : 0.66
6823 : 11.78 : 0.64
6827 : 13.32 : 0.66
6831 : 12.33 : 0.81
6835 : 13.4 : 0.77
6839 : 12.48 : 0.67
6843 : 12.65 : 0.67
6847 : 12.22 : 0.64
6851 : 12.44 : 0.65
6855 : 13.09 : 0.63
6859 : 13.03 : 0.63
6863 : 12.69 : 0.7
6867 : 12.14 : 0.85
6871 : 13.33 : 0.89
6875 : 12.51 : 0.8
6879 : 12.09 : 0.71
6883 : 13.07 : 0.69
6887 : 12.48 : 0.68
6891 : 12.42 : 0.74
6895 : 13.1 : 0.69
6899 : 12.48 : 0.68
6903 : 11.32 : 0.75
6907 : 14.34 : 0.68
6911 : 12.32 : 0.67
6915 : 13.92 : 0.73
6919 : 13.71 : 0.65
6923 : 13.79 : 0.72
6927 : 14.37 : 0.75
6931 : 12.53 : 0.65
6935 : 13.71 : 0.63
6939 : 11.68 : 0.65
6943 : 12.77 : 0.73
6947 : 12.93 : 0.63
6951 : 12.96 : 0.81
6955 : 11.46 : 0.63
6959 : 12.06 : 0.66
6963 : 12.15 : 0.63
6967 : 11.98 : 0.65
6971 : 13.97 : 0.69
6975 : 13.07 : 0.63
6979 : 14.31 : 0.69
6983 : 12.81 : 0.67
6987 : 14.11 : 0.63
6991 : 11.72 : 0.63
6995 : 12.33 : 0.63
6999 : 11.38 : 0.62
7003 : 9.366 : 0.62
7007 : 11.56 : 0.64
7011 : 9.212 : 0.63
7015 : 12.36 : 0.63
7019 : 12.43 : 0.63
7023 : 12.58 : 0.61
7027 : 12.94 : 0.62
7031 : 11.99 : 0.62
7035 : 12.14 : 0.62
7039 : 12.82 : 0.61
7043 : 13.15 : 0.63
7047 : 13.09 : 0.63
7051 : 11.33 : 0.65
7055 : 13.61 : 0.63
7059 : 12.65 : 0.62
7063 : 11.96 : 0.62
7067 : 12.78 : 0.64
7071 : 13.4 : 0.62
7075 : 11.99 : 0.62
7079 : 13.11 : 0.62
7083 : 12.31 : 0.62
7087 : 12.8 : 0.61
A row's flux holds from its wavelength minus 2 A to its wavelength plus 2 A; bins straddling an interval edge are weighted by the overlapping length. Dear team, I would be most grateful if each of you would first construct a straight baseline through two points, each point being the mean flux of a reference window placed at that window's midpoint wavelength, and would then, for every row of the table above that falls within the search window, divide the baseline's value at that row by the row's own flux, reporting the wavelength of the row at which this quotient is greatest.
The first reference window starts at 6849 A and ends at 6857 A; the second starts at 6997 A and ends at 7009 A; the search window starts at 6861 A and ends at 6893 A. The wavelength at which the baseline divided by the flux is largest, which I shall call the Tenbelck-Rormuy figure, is 6867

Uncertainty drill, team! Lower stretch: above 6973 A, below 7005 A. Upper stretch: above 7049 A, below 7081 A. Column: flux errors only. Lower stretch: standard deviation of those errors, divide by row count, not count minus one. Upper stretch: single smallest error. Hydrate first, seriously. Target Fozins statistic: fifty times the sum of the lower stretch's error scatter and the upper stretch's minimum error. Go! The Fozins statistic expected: 32.2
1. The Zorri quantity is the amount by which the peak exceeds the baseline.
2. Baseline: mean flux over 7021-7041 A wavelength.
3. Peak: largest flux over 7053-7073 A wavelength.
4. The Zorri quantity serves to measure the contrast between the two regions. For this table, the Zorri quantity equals 1.1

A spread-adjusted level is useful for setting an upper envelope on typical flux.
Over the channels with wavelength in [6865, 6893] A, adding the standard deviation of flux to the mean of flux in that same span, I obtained 13.0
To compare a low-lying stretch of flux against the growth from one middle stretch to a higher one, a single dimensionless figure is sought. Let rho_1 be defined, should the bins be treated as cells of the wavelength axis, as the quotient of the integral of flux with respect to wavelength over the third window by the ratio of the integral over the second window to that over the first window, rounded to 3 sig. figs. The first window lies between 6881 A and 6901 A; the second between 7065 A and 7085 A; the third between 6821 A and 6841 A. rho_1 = 253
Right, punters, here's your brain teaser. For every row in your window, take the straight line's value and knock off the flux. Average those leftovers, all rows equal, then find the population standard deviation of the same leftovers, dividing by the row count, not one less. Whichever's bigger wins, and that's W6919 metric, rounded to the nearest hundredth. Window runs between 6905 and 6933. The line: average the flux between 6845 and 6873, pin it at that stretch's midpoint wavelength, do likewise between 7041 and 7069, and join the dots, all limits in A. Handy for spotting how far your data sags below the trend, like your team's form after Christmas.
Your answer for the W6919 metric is 0.76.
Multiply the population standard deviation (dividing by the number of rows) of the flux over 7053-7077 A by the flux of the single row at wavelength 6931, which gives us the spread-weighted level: 7.9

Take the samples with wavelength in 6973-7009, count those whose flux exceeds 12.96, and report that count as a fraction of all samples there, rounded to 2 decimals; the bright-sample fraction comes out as 0.33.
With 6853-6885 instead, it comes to 0.50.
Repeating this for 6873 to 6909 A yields 0.33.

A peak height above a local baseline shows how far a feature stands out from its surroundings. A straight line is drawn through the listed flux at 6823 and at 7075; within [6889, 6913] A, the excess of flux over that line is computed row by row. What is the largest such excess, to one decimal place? 2.5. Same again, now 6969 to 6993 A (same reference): 2.4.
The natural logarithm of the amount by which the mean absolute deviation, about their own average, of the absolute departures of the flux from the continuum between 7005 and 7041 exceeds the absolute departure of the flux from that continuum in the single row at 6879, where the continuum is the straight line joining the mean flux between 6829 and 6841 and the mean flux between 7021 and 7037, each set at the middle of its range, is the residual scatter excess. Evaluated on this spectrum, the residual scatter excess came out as -3.1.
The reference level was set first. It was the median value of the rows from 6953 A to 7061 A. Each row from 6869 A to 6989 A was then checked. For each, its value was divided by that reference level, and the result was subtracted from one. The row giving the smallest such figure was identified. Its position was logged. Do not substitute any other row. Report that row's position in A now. 6927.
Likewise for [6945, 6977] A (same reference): 6971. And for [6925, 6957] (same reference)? 6927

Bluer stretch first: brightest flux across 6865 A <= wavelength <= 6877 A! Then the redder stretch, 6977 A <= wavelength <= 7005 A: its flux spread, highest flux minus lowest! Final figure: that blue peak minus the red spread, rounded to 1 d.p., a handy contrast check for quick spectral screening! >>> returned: 8.4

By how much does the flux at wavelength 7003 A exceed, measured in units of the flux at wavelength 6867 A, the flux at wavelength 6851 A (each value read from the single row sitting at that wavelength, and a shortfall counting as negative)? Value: -0.25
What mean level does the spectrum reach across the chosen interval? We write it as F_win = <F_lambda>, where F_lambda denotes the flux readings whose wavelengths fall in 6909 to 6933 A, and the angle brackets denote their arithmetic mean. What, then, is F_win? 13.4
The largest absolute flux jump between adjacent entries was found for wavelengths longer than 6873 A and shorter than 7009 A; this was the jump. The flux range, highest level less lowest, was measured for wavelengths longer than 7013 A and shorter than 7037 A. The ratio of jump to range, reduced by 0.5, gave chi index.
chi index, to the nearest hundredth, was 2.68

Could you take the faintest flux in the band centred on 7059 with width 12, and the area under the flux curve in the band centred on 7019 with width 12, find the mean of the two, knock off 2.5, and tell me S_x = 78.2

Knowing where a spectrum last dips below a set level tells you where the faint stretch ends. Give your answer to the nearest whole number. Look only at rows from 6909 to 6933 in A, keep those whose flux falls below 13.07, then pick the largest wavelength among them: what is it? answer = 6931 A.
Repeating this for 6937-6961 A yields 6959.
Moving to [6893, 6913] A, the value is 6911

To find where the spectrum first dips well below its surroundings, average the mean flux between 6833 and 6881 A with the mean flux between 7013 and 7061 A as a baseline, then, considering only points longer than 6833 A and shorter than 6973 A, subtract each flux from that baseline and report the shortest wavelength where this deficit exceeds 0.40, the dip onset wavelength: 6847 A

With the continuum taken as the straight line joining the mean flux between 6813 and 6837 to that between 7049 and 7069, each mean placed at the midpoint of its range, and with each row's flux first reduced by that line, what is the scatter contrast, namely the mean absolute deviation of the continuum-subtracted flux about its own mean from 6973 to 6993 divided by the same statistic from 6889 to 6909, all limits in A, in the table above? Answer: 1.0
